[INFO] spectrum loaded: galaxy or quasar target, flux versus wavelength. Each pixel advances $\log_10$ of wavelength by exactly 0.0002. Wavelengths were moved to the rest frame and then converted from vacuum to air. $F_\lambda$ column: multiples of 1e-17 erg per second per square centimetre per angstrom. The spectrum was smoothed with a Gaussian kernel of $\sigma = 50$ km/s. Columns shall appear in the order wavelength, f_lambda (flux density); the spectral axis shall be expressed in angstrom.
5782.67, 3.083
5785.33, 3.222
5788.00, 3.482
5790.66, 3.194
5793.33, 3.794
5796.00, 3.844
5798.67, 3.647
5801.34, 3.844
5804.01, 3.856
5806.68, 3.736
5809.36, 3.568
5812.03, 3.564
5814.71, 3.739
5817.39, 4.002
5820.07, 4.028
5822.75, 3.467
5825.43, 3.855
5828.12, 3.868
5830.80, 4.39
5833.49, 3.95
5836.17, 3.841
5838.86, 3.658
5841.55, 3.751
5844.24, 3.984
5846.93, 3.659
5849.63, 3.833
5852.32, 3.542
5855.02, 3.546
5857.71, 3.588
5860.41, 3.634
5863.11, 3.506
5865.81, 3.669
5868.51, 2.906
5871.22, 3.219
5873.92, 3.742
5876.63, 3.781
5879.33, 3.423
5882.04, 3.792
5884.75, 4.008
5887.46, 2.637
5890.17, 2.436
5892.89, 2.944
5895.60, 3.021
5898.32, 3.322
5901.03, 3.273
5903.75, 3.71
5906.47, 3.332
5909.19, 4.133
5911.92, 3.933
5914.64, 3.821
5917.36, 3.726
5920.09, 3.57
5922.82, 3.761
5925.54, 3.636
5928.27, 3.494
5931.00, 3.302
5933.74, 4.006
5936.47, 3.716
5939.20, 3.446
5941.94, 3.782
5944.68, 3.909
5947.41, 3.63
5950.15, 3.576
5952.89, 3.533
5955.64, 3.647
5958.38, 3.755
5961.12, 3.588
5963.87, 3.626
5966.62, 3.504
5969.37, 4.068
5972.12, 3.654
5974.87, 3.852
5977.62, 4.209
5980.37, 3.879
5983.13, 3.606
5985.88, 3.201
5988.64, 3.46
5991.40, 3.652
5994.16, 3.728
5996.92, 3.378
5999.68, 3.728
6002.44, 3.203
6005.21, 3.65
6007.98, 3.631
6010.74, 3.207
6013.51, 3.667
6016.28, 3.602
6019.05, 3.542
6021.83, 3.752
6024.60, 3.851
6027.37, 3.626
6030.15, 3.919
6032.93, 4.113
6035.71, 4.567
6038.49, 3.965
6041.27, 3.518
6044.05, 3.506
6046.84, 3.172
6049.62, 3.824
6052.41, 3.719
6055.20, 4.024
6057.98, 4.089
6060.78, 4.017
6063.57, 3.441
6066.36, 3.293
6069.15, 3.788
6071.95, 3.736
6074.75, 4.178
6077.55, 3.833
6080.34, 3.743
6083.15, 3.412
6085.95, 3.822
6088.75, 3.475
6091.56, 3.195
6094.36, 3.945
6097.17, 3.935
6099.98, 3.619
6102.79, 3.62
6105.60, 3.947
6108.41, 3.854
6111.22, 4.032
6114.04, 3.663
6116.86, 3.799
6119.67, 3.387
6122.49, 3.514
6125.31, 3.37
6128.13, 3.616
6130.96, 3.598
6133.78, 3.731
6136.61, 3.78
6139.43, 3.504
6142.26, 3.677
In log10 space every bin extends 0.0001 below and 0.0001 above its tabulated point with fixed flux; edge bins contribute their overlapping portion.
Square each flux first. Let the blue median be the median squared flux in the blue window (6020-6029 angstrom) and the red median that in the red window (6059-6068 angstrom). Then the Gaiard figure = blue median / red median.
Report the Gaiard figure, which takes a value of 1.19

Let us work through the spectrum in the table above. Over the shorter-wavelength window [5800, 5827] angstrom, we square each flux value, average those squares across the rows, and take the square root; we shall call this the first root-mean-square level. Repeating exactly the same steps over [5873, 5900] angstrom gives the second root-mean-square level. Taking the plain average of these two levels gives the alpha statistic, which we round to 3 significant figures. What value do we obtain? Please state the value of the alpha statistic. 3.56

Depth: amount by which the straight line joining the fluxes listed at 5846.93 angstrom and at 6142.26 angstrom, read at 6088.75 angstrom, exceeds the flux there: 0.20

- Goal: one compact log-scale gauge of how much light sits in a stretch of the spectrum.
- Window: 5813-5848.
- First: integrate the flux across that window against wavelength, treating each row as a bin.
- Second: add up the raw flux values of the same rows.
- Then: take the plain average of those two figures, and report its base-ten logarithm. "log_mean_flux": 2.0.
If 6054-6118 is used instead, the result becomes 2.2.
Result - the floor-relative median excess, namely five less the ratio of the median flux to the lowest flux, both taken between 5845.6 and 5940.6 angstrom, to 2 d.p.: 3.53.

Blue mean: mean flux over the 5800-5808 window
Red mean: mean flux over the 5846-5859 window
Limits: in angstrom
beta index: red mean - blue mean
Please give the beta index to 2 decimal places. -0.18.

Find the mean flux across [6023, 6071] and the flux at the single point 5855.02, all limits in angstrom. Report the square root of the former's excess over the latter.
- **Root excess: 0.49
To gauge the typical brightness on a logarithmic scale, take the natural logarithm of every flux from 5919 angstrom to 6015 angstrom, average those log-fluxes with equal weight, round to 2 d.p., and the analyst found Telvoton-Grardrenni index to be 1.29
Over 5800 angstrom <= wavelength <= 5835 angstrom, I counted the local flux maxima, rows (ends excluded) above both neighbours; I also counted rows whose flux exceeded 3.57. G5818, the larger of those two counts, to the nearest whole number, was 10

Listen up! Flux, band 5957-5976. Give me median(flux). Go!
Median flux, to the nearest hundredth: 3.65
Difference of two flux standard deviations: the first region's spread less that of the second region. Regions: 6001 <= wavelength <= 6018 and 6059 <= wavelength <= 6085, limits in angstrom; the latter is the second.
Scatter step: -0.07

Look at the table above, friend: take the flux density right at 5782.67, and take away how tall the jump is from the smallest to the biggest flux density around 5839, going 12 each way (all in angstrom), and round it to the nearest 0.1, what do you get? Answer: 2.4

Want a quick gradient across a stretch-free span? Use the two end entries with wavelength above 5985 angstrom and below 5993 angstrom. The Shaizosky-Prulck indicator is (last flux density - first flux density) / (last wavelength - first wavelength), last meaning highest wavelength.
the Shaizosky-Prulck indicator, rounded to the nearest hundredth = 0.08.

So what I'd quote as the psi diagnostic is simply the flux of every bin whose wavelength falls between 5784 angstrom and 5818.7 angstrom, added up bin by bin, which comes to 47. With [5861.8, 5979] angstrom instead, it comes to 154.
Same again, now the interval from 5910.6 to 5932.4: 29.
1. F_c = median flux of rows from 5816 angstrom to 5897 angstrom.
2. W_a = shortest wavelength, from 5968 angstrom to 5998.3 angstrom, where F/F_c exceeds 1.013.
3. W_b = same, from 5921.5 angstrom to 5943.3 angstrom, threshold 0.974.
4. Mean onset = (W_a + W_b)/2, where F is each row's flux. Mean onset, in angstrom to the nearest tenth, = 5946.1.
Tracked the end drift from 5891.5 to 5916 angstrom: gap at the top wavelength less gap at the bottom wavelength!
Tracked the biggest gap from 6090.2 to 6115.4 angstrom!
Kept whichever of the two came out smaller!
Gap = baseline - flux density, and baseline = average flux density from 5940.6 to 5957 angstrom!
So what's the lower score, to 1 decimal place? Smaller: -0.9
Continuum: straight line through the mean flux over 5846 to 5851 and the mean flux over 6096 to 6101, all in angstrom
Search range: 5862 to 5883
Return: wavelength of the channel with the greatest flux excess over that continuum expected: 5882.04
